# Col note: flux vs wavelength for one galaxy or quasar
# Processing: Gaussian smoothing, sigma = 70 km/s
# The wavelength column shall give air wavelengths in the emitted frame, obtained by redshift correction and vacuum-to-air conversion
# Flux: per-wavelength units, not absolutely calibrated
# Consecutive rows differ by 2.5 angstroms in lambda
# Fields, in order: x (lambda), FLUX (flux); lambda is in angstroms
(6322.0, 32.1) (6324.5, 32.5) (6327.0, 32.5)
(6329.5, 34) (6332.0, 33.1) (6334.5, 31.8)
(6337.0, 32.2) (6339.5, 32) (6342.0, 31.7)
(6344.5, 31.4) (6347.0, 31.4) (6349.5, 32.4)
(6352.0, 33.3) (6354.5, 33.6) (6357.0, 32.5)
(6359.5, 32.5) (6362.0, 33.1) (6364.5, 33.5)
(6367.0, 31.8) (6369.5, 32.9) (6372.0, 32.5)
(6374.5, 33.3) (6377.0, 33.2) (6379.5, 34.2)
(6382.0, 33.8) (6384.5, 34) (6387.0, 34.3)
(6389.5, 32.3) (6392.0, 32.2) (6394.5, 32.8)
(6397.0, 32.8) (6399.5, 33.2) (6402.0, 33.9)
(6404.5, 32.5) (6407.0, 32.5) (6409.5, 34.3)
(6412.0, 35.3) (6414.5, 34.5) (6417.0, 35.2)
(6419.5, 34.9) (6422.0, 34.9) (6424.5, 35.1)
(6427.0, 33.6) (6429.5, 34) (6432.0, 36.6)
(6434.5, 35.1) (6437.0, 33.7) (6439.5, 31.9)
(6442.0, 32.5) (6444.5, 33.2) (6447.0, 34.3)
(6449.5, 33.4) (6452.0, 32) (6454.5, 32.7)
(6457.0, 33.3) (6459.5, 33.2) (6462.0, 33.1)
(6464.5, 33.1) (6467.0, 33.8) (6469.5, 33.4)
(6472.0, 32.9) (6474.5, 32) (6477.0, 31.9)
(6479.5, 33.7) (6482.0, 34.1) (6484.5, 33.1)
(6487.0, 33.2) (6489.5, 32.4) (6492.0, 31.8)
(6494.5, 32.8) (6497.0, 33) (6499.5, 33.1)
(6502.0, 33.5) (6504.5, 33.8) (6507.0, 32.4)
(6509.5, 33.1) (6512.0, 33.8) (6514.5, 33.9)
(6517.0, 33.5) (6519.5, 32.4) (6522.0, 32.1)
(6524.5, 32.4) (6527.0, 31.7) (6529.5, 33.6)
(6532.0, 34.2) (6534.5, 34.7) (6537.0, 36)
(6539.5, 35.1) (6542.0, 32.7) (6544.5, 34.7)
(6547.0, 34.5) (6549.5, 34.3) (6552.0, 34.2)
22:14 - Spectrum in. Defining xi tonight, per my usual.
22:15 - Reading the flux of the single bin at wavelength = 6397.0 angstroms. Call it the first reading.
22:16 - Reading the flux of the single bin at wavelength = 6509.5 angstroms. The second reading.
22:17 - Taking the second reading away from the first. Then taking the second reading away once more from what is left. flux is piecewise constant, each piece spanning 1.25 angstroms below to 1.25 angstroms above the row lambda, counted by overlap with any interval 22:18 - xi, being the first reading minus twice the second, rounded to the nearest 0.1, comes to -33.4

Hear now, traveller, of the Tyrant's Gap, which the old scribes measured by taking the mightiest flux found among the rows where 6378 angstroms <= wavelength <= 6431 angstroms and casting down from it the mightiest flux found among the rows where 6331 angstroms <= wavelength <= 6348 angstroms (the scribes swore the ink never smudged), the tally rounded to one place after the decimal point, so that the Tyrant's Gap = 2.2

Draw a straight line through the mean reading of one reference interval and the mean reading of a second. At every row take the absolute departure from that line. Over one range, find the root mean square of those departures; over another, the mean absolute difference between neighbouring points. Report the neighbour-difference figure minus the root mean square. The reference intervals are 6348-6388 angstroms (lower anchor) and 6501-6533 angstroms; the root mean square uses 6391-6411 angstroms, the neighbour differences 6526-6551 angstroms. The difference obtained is 0.1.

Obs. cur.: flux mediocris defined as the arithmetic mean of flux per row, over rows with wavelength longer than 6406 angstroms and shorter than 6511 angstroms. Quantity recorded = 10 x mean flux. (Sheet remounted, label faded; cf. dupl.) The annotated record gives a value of 335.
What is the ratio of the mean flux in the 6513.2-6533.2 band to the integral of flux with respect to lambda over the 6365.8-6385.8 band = 0.050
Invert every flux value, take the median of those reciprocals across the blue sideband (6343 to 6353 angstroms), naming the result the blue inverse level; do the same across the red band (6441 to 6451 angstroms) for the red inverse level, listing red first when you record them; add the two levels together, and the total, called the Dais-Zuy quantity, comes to 0.0614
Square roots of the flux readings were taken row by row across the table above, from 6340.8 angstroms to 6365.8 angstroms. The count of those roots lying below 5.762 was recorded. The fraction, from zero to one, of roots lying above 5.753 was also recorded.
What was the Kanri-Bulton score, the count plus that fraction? 7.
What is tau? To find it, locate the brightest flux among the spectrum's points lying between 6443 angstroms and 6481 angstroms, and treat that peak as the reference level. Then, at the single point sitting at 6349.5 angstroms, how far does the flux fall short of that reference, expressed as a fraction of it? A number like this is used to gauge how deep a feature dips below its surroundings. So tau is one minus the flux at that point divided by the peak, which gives 0.055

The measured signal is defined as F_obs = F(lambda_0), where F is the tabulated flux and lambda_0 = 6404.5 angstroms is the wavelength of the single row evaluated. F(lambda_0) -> 32.5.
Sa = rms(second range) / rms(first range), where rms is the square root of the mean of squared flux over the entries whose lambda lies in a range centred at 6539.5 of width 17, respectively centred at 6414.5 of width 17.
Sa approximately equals 1.00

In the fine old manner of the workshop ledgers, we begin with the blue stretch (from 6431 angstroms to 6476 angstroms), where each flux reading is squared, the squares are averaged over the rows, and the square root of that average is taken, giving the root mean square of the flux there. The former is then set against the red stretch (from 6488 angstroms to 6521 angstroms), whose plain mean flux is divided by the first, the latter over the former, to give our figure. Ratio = 0.990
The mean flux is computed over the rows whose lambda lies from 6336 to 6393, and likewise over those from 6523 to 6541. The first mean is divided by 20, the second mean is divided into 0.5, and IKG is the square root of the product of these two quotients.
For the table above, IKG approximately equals 0.155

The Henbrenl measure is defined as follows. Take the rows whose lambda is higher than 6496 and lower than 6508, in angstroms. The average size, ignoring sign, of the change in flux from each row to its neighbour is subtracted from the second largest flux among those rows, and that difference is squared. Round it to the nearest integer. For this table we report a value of 1086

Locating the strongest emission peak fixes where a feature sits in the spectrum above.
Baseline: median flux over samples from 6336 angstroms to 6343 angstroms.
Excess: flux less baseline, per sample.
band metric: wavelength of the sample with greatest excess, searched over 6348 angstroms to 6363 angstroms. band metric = 6354.5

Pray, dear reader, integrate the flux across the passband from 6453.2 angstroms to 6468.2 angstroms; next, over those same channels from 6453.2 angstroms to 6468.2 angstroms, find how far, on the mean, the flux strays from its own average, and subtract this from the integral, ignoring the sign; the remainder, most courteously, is 498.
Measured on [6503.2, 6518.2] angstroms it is 501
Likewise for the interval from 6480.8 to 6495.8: 493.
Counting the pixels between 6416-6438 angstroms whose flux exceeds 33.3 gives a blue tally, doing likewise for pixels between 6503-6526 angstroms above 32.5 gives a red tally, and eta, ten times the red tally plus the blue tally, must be 59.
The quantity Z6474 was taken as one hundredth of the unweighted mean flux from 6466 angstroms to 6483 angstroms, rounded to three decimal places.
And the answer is 0.331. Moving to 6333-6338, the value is 0.320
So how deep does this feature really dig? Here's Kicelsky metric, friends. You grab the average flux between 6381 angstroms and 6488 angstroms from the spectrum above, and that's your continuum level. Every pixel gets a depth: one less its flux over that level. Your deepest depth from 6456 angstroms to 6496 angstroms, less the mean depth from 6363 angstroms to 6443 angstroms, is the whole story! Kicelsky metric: 0.056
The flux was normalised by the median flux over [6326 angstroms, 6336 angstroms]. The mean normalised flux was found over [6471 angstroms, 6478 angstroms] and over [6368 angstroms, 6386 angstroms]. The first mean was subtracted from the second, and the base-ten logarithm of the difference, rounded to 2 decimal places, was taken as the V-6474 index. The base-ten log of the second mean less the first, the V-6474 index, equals -1.46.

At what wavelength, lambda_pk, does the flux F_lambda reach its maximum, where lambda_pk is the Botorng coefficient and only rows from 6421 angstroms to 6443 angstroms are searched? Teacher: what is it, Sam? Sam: 6432.0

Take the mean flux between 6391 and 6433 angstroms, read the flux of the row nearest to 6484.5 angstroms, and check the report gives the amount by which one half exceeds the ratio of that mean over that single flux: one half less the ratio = -0.528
